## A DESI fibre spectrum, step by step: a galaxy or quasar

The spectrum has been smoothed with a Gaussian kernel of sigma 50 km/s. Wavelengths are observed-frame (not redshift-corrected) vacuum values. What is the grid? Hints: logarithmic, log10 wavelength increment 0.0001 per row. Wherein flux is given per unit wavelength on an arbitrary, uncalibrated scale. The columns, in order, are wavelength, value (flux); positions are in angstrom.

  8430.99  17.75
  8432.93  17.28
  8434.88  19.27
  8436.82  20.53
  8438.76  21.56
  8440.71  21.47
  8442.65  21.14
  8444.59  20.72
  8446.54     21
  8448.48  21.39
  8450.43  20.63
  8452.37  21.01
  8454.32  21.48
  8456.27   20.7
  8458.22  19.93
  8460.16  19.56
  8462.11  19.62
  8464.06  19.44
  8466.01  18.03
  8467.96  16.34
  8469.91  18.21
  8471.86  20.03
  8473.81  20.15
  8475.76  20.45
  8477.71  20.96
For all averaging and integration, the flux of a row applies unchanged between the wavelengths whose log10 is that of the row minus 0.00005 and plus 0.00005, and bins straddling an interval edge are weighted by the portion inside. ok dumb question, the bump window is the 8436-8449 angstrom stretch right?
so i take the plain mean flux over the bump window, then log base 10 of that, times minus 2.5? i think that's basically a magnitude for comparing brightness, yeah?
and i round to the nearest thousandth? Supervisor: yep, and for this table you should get -3.312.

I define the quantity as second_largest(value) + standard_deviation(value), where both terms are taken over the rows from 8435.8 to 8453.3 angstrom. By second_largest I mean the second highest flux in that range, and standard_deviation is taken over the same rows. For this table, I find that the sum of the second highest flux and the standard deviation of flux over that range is 21.8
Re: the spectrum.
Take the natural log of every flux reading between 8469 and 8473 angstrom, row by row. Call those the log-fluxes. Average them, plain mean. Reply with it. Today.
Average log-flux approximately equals 2.95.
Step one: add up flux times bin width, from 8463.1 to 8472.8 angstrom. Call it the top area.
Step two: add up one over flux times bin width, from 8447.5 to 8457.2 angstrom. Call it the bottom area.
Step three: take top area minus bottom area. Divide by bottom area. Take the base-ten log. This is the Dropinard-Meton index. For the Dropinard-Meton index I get 2.59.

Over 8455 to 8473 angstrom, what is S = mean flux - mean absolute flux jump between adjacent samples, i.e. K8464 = 18.1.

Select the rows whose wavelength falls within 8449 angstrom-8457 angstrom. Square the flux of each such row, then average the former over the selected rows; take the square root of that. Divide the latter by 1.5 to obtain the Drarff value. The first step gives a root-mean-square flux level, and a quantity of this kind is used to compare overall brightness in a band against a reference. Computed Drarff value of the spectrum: 14.0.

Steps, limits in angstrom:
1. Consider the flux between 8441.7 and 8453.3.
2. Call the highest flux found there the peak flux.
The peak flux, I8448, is 21.39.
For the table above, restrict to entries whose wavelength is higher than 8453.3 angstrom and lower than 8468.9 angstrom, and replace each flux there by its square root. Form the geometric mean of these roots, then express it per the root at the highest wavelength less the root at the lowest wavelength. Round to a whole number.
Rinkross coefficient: -7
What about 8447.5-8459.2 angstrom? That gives -28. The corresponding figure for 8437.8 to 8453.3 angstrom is -77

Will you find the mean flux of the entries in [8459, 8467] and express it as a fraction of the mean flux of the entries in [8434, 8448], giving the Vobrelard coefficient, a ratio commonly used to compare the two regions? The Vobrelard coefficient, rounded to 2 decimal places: 0.92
